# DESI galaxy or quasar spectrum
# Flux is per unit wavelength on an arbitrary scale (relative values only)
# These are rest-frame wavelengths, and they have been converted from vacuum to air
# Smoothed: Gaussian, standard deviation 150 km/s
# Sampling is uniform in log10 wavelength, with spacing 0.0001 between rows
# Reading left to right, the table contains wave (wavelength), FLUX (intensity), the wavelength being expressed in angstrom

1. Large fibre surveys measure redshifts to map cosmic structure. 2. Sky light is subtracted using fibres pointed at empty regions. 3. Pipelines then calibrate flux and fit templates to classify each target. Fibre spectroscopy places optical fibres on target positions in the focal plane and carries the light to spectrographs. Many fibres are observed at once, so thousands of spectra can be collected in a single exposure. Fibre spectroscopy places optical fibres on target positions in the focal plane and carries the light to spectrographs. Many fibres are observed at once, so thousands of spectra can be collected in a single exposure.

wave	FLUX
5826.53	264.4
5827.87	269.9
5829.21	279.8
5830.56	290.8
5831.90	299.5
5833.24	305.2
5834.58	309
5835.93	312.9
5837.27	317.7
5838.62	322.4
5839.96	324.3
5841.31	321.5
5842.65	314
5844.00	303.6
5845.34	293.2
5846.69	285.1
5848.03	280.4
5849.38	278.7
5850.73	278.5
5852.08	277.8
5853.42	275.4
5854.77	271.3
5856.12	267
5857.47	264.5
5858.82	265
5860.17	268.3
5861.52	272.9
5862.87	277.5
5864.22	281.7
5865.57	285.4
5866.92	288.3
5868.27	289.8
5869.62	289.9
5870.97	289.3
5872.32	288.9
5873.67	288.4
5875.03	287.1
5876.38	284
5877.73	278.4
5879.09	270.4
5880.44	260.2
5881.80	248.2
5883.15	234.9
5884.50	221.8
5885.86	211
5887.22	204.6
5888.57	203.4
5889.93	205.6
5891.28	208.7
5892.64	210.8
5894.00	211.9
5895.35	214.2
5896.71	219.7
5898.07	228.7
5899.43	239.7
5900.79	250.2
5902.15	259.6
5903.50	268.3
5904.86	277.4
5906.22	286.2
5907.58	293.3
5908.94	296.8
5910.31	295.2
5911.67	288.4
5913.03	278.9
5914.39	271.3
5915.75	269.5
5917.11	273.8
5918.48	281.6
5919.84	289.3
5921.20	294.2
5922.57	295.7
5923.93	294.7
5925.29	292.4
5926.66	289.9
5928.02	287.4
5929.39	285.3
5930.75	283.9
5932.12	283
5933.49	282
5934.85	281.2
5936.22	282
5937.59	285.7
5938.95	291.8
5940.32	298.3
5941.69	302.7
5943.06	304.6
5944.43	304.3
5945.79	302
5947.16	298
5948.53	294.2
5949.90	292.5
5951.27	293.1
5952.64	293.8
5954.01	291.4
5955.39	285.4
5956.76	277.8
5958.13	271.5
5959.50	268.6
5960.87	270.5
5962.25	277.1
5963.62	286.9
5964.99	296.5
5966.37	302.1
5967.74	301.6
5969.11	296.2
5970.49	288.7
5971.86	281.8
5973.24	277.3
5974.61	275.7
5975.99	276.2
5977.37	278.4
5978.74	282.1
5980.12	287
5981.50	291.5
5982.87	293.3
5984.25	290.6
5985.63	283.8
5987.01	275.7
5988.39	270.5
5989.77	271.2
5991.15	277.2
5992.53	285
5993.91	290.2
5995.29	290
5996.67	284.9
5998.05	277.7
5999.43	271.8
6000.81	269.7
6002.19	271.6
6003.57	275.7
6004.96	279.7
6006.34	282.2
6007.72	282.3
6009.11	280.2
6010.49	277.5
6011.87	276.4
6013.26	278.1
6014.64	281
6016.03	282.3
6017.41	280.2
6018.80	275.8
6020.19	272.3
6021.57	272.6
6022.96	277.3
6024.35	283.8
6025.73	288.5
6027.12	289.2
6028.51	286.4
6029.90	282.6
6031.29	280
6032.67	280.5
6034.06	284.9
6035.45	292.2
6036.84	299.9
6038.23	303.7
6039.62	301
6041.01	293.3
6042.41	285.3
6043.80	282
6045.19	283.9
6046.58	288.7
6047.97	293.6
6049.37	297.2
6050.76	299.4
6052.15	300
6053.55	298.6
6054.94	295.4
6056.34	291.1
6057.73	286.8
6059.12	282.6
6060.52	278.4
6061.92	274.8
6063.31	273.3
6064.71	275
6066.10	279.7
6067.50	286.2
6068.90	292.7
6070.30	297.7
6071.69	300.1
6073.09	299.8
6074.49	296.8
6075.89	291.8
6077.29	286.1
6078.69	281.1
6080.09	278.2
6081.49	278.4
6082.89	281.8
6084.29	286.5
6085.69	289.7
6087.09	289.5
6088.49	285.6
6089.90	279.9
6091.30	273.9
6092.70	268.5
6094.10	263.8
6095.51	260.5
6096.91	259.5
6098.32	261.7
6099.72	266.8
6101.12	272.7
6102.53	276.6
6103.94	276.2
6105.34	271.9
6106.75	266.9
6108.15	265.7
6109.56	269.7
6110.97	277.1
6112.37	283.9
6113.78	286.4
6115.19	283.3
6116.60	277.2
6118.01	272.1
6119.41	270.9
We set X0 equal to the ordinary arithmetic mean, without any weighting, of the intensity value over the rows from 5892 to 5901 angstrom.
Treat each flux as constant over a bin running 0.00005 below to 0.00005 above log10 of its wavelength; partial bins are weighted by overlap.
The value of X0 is 225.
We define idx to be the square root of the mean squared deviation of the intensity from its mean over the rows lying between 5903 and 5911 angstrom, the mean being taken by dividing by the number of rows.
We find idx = 10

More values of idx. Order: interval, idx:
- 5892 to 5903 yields 17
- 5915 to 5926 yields 10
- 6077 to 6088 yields 4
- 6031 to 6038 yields 8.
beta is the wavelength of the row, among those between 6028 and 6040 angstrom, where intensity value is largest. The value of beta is 6038.23 angstrom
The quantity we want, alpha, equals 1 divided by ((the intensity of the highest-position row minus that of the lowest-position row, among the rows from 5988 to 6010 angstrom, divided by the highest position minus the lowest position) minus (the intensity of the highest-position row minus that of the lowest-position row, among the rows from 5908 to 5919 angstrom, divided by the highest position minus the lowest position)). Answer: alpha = 0.5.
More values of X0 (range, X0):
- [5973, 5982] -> 281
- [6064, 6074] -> 290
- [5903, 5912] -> 287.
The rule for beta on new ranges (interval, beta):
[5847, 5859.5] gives 5848.03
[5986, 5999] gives 5993.91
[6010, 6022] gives 6016.03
